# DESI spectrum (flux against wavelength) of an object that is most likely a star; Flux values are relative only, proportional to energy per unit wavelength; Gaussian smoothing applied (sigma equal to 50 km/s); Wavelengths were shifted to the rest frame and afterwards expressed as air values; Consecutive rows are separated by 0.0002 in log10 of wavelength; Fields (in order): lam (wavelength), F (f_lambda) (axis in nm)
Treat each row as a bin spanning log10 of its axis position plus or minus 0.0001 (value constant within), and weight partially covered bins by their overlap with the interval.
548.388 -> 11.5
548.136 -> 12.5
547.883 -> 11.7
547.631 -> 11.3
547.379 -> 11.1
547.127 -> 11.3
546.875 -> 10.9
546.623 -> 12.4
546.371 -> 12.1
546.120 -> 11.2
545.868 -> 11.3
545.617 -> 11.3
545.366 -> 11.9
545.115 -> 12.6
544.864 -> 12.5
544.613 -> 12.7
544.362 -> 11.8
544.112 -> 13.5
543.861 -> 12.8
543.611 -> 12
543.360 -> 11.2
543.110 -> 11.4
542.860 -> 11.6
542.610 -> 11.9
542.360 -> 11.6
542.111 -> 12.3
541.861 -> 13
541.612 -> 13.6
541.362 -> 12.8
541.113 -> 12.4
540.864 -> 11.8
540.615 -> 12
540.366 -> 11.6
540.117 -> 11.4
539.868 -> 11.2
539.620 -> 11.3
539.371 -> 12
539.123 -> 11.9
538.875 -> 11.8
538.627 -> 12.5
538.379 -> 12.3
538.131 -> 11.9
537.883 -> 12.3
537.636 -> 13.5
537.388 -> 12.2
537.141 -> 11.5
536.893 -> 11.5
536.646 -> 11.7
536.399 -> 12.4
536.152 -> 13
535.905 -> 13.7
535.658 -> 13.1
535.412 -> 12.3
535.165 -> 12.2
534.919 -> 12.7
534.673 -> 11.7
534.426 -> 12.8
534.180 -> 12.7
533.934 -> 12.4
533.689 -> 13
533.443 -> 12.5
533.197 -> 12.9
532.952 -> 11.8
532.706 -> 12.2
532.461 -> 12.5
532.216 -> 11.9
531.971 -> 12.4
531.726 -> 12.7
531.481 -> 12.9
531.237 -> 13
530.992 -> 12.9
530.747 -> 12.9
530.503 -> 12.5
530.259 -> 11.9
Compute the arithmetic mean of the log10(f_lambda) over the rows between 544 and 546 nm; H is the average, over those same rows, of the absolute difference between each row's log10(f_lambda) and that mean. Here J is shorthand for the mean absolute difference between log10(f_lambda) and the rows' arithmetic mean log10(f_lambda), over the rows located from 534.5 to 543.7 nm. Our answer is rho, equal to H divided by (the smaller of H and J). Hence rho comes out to 1.2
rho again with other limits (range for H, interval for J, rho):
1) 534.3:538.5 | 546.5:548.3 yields 1.0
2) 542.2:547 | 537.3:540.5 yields 1.2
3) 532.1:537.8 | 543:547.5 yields 1.0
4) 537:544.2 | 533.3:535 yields 1.9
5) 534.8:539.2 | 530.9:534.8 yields 1.4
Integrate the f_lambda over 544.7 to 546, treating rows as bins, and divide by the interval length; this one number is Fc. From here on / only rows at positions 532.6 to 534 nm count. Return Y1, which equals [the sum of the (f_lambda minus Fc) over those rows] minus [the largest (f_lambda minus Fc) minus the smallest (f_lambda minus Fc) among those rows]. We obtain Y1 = 2.0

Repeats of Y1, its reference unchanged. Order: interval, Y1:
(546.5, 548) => -4.4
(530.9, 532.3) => 3.1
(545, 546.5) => -2.6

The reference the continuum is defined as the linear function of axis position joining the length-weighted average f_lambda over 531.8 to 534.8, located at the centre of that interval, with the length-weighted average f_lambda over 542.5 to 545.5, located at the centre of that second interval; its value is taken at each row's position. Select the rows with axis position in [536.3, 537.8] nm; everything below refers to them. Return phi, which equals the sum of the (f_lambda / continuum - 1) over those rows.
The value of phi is -0.09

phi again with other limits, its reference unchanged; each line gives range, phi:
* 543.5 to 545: 0.20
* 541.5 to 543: 0.07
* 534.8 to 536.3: 0.23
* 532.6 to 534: 0.03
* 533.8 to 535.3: 0.02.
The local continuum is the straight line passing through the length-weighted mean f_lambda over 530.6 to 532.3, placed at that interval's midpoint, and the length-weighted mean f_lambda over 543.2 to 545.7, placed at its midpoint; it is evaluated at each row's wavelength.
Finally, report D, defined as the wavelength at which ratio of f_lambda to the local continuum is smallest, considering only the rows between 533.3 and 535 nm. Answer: 534.673 nm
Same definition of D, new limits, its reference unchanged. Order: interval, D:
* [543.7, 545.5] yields 544.362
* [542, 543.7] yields 543.360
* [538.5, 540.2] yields 539.868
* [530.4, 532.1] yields 531.971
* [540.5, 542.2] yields 540.864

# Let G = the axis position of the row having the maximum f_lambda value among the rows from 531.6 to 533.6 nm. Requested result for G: 533.197 nm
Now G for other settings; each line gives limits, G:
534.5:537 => 535.905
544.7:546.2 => 545.115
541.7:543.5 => 541.861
